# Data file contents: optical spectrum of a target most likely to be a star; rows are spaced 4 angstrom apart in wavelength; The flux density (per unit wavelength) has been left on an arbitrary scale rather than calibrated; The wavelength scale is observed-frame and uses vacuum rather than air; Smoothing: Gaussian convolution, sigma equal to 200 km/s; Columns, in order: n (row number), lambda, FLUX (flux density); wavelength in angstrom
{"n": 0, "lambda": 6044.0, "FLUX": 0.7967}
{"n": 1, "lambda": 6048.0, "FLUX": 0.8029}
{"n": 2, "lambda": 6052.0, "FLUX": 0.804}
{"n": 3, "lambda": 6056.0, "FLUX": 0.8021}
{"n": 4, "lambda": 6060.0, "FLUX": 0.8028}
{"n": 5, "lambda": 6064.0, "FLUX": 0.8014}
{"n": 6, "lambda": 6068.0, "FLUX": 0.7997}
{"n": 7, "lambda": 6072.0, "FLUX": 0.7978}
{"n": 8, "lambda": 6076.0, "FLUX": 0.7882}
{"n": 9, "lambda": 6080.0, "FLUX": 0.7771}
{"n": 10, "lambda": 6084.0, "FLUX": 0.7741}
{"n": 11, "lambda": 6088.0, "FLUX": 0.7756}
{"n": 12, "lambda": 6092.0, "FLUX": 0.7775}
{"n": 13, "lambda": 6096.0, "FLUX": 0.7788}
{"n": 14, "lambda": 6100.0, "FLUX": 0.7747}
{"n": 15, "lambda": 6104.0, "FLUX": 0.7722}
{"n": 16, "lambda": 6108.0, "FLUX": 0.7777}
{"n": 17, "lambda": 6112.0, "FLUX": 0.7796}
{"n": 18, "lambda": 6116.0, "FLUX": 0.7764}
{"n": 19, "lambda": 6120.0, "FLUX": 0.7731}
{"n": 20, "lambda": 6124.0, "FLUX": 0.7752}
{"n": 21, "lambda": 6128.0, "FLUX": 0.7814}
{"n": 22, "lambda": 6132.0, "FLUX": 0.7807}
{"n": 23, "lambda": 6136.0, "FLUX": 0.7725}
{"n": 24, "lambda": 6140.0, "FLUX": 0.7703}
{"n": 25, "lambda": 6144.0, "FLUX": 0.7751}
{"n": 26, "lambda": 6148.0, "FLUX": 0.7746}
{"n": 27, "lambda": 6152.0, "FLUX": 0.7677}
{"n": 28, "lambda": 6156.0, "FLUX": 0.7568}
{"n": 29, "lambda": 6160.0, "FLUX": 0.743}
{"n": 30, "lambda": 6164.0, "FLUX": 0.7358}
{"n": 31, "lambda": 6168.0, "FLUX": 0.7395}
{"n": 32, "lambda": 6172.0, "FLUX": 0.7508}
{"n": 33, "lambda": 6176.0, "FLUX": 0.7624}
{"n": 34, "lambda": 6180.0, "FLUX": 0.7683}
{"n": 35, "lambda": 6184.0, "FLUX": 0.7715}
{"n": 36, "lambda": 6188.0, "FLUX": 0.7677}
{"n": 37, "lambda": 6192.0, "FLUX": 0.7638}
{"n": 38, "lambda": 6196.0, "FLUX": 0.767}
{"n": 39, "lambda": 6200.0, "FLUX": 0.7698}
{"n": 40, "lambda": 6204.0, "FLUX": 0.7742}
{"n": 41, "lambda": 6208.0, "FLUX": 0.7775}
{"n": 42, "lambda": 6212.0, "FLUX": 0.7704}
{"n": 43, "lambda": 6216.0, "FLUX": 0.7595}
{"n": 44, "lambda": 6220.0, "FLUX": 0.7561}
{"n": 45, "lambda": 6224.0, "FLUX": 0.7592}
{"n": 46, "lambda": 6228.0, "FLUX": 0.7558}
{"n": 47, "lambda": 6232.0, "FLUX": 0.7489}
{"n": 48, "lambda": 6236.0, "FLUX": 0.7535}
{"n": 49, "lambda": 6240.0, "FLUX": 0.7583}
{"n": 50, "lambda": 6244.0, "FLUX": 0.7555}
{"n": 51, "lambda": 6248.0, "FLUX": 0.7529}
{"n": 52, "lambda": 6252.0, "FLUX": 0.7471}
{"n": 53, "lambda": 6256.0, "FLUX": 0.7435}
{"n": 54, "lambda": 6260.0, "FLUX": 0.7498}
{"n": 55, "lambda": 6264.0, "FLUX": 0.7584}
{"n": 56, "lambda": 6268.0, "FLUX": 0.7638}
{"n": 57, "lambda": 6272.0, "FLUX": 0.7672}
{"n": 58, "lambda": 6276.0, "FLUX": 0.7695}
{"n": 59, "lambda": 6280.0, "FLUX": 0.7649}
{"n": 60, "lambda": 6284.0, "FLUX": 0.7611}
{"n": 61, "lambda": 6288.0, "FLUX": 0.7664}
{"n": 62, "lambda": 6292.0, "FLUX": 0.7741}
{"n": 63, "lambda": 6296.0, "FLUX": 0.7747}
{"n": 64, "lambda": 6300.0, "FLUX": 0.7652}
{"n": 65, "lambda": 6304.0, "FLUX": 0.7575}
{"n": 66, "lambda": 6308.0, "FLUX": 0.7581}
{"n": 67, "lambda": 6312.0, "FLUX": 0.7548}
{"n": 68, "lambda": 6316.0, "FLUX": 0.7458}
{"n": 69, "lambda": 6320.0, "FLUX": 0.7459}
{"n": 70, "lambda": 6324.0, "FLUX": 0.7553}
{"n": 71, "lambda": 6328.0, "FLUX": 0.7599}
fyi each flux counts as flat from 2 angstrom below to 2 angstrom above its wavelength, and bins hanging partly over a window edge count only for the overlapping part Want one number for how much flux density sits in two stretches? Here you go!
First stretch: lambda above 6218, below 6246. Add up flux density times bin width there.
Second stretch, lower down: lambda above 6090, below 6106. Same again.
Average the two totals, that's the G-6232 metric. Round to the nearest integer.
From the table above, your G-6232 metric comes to 17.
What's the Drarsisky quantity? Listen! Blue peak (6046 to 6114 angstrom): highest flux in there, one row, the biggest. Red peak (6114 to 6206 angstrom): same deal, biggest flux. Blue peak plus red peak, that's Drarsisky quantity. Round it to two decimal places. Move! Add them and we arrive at 1.59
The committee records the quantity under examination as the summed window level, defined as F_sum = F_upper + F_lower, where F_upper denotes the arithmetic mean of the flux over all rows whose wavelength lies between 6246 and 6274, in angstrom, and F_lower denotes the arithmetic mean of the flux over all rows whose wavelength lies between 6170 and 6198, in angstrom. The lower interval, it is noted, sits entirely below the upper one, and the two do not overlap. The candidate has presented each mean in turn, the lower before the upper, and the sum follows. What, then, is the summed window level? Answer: 1.519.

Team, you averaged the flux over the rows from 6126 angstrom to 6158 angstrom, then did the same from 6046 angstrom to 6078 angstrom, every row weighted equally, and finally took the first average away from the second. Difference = 0.027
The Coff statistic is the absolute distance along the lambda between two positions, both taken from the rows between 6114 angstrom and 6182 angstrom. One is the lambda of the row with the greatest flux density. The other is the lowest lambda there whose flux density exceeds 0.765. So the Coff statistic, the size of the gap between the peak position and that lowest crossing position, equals 12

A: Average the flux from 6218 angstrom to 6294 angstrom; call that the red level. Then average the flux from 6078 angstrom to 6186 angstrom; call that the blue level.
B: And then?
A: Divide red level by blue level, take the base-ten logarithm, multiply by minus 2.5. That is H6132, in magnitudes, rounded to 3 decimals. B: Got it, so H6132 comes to 0.015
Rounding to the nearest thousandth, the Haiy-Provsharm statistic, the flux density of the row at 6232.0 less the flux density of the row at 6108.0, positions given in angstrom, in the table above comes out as -0.029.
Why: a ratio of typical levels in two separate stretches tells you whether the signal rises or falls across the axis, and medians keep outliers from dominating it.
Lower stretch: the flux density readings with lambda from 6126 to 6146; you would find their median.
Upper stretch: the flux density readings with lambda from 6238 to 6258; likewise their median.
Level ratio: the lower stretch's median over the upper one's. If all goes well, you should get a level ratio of 1.03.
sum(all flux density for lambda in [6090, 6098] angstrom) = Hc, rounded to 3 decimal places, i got 1.556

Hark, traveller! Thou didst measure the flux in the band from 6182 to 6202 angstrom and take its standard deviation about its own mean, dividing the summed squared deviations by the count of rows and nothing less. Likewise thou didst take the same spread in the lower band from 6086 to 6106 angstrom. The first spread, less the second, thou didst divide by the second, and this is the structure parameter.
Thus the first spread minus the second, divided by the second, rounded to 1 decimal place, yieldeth 0.1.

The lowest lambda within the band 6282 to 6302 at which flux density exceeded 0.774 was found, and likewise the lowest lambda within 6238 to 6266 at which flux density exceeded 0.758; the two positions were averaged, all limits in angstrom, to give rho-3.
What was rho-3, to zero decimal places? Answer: 6266 angstrom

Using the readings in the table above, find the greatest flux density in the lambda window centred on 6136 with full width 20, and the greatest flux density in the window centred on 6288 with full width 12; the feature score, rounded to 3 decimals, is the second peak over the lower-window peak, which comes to 0.991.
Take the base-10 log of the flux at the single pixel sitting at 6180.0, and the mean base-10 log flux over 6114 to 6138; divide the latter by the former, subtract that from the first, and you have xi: -1.07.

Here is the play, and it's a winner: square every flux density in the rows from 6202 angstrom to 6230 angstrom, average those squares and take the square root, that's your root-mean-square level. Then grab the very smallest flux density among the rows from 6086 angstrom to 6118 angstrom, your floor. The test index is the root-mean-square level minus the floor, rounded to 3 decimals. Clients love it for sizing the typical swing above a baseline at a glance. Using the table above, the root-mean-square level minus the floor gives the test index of -0.007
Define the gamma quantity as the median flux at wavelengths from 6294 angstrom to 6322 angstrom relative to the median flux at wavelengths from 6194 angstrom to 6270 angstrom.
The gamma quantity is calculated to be 0.999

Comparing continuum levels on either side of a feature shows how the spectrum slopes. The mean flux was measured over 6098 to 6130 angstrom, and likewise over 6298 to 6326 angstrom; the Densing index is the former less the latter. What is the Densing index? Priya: 0.02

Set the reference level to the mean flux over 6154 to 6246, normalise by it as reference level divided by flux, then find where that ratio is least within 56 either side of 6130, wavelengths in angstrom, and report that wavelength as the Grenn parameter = 6076.0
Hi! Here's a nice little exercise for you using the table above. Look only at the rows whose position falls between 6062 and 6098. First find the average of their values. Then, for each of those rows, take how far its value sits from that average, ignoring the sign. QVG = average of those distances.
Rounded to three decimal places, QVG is 0.010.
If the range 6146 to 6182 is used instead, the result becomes 0.012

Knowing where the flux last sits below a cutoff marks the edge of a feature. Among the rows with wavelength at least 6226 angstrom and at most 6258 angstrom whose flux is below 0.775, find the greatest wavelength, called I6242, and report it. 6256.0 angstrom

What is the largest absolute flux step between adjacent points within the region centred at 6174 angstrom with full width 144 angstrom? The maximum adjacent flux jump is 0.014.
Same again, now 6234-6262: 0.006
